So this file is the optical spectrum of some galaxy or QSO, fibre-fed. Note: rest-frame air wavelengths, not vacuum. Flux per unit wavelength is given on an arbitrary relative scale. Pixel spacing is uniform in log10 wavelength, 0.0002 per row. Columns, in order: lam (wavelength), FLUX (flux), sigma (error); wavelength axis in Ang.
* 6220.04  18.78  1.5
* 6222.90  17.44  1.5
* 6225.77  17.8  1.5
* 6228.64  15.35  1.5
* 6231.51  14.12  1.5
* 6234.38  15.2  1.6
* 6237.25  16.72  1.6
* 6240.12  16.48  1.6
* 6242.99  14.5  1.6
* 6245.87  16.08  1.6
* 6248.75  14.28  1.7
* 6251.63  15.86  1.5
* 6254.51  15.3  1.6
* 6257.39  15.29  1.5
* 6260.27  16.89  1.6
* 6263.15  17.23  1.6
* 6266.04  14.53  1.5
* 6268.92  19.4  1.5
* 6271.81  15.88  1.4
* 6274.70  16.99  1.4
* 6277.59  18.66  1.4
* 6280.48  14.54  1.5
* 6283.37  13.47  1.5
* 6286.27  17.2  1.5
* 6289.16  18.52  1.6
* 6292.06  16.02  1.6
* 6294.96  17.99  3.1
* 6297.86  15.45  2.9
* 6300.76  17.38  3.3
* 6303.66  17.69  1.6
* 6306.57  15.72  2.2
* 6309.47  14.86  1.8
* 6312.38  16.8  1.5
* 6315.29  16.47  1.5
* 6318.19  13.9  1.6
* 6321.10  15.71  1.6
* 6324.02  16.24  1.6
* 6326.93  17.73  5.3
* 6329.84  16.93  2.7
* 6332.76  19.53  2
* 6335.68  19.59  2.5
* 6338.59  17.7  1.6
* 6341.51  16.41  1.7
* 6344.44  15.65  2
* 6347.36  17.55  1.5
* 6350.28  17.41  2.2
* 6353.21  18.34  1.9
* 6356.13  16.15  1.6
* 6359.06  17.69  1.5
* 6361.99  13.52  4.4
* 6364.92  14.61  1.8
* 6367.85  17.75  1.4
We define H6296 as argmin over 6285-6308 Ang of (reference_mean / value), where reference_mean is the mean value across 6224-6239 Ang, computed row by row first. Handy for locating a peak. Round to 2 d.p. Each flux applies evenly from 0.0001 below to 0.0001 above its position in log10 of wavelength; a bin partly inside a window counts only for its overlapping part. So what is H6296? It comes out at 6289.16 Ang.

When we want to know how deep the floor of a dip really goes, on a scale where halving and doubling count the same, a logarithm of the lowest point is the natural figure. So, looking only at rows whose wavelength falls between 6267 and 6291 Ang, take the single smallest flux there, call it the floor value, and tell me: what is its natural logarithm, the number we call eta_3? 2.60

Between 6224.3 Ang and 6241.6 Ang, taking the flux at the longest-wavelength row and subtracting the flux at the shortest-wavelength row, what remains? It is -1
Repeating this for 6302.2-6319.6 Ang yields -4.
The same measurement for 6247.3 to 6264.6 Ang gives 3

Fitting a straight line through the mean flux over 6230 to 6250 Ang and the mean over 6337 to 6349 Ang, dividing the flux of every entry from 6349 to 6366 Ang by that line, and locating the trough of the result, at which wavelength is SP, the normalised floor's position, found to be 6361.99 Ang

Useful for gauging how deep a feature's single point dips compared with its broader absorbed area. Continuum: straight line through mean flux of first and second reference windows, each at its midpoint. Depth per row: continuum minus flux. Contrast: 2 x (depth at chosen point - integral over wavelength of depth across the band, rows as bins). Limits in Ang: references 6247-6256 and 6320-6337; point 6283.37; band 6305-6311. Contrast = -14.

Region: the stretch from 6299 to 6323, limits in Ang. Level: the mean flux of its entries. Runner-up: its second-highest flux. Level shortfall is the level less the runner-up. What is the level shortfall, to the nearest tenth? -1.3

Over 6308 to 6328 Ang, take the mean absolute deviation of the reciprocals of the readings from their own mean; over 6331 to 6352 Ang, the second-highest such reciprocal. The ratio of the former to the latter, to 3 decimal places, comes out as 0.065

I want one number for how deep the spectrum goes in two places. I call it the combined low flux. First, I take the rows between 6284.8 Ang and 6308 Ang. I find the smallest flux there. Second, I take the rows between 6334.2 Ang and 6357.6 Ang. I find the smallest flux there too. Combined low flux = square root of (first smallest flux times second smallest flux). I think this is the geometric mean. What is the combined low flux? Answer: 15.5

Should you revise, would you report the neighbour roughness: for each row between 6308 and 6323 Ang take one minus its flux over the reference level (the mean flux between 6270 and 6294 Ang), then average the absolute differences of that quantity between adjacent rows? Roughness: 0.101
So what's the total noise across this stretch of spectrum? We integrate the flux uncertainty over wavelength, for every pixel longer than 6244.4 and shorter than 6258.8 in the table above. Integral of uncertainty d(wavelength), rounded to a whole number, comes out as 23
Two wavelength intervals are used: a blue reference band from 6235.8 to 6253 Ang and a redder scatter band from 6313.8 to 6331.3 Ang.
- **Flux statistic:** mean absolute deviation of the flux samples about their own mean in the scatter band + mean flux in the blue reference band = 16.6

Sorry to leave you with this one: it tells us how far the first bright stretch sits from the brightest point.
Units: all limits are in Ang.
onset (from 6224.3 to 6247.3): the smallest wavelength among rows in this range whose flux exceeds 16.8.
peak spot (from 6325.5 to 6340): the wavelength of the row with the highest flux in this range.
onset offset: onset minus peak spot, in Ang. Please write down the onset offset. -109.9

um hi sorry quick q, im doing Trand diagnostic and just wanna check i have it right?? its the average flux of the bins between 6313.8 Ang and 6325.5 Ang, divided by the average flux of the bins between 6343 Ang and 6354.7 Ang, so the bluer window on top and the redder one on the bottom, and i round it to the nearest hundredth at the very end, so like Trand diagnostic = 0.90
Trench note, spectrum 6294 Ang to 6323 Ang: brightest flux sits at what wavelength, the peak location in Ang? 6294.96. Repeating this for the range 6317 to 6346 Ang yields 6335.68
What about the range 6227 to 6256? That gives 6237.25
